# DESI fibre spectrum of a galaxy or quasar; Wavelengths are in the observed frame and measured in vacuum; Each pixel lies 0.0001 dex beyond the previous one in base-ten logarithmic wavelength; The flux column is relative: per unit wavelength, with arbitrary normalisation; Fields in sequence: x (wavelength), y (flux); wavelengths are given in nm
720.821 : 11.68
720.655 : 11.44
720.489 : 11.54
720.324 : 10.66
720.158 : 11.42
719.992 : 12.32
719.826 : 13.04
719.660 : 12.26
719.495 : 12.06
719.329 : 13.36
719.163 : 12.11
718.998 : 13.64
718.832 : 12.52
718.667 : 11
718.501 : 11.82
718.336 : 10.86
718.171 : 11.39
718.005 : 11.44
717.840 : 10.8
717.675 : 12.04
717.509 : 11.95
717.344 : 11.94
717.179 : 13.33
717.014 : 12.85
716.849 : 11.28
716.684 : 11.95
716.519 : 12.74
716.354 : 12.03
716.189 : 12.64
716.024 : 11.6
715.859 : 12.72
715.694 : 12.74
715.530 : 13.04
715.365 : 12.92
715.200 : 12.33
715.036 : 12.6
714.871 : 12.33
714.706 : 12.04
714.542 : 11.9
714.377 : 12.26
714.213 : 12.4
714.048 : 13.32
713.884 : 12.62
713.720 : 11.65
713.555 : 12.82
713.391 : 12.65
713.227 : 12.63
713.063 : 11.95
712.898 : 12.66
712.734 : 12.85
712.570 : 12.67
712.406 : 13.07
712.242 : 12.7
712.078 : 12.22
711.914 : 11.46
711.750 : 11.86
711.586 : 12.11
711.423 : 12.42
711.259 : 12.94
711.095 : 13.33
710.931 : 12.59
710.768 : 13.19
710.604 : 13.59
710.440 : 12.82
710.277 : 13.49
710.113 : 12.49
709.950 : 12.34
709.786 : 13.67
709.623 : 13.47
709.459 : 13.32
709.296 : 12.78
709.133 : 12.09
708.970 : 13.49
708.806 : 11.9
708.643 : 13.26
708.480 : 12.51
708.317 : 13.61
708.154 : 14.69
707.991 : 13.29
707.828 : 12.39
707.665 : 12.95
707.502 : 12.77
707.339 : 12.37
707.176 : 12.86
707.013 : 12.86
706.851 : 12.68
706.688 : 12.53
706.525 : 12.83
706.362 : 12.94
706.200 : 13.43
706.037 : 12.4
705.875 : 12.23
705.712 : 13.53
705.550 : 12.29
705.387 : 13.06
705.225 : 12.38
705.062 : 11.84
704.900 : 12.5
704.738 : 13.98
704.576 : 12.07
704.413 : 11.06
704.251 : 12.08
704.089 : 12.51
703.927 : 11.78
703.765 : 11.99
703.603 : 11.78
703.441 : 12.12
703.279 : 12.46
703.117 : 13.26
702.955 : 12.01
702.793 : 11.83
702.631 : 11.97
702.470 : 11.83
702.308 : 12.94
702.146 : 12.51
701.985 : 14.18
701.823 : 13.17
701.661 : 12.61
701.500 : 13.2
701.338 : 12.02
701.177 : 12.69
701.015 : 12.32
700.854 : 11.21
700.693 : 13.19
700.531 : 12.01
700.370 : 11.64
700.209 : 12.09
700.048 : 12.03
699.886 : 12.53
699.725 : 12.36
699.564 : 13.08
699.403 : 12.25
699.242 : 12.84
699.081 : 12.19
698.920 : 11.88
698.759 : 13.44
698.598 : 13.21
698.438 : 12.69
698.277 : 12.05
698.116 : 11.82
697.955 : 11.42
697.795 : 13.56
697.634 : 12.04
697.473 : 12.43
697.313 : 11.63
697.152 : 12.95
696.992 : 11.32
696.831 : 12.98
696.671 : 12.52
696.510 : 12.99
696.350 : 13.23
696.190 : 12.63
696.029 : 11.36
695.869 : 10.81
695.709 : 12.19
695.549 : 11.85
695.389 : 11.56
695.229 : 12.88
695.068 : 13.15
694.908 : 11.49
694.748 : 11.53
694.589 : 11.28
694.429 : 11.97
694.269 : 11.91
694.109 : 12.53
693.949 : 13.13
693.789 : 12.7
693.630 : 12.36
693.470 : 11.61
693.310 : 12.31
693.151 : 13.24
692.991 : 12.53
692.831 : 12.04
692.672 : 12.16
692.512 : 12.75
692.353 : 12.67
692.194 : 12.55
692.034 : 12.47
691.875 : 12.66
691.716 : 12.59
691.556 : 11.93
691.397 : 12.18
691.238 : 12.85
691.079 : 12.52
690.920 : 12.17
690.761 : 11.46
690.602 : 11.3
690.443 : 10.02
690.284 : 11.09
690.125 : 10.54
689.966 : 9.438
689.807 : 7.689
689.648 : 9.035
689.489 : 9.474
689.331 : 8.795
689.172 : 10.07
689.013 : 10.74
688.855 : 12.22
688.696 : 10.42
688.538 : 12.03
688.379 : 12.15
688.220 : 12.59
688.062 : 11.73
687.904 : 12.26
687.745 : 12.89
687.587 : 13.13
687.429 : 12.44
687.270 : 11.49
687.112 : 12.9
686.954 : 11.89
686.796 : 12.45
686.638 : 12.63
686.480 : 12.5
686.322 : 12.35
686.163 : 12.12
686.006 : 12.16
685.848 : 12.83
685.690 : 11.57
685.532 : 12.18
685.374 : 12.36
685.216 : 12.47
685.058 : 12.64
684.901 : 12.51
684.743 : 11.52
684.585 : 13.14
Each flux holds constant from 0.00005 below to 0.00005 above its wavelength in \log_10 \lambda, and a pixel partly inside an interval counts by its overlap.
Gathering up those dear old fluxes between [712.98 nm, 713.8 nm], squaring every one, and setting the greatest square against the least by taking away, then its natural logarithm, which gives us 3.4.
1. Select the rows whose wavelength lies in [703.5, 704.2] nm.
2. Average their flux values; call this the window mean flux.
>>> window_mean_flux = 12.0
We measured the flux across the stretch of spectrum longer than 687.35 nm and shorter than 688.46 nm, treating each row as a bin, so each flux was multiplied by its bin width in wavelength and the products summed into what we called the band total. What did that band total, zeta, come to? 14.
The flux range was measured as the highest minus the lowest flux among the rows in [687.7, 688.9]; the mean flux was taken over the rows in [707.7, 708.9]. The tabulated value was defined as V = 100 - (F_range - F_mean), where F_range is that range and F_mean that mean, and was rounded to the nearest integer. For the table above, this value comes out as 111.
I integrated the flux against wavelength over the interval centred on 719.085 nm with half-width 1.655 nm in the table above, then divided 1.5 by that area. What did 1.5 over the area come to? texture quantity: 0.0381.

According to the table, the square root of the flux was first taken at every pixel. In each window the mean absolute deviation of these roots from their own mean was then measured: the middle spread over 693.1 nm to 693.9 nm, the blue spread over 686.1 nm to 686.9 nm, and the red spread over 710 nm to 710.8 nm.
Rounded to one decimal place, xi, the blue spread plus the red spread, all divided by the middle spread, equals 1.2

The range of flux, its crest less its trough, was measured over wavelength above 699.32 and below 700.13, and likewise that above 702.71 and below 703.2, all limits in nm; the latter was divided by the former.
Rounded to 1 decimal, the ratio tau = 1.4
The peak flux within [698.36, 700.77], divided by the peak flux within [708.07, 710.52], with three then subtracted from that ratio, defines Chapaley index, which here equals -2.09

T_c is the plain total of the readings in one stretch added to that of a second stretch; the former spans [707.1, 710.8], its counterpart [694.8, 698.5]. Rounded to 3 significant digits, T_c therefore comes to 581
